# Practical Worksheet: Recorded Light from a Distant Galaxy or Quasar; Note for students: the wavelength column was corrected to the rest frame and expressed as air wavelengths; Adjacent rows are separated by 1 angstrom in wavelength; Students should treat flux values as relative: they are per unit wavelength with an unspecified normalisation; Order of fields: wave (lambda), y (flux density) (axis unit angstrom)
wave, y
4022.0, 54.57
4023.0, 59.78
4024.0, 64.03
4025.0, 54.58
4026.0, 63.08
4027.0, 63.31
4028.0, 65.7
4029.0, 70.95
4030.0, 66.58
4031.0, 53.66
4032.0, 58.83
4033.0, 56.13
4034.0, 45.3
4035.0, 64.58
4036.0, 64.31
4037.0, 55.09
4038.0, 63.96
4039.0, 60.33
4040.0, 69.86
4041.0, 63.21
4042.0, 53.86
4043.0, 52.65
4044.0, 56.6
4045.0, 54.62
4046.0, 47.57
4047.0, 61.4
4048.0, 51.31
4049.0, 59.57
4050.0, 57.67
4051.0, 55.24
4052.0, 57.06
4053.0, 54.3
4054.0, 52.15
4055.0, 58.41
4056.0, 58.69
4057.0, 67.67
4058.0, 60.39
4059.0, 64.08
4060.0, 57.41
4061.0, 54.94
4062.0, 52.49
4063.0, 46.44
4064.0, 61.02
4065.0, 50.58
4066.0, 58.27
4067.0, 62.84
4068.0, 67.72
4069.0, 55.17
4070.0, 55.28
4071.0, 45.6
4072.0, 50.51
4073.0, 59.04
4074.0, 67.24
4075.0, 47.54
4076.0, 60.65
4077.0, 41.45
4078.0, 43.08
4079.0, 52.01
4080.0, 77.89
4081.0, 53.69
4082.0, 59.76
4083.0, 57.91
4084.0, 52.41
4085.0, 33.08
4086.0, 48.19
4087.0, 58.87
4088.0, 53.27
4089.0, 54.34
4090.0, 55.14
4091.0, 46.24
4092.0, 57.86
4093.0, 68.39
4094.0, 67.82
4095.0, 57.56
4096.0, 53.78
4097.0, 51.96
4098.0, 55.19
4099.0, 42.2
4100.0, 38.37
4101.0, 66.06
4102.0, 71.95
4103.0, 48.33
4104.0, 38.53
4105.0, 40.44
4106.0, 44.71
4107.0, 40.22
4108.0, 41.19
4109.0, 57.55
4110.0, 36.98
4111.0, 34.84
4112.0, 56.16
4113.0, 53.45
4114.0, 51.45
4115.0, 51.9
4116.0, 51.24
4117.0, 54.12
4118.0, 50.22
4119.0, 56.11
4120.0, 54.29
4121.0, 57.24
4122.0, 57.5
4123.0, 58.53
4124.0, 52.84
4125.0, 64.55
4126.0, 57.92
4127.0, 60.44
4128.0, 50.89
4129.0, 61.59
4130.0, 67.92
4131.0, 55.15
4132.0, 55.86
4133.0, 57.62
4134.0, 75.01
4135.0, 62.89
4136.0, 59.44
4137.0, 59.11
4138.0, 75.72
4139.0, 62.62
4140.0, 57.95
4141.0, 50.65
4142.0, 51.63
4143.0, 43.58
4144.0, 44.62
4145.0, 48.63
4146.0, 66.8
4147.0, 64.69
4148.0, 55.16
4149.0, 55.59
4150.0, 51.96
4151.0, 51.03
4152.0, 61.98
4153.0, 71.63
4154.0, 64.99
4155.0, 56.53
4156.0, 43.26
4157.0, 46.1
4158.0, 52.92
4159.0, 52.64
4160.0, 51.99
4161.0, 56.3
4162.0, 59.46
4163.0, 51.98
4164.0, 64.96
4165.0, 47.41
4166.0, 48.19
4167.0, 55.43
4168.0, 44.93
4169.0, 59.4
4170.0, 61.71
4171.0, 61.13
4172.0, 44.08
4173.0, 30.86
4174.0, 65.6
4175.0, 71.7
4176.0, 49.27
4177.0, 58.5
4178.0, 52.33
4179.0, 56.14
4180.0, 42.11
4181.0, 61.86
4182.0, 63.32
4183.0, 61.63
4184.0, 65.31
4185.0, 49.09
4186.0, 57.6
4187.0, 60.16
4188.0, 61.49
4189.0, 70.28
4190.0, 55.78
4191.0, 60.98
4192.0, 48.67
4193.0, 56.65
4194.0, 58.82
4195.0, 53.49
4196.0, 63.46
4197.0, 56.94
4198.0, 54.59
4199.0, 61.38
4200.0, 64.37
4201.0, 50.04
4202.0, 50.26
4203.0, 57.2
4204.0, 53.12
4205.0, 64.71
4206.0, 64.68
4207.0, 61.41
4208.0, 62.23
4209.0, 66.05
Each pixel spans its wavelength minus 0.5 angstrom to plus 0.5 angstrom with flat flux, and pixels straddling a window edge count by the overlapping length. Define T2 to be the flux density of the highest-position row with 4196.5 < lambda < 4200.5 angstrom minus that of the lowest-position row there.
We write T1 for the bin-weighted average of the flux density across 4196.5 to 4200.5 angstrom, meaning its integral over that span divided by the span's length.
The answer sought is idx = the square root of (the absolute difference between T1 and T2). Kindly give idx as 7.2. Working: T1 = 59.3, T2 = 7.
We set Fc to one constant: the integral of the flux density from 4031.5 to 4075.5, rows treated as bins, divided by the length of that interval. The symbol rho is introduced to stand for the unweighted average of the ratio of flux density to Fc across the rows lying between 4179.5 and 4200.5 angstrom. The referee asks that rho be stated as 1.02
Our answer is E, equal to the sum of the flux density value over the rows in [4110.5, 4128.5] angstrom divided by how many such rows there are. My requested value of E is 54.1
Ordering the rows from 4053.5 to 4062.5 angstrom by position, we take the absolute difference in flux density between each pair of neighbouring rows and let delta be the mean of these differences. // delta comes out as 4.8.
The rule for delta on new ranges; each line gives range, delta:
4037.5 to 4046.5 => 5.4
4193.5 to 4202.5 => 6.1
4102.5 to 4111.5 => 7.6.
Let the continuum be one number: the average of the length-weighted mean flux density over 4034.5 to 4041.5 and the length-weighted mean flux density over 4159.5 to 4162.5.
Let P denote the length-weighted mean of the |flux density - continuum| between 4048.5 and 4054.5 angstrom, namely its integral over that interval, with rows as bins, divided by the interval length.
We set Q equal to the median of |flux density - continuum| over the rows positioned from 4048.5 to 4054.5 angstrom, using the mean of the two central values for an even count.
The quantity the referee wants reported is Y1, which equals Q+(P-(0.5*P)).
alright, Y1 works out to 5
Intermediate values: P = 3.5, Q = 3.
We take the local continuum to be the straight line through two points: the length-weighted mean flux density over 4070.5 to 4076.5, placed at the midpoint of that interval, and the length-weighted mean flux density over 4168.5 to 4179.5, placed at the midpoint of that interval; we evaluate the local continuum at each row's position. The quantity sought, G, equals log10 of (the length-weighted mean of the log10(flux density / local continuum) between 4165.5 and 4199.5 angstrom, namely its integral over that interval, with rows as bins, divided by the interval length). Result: -2.61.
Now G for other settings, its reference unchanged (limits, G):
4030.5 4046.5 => -1.76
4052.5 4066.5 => -1.90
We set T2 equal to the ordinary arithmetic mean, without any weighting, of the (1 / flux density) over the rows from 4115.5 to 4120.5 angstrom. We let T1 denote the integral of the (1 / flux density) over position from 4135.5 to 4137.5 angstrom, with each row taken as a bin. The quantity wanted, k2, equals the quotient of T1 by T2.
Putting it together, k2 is 2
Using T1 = 0.03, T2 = 0.0188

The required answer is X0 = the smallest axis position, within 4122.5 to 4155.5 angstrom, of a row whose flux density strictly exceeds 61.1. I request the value 4125.0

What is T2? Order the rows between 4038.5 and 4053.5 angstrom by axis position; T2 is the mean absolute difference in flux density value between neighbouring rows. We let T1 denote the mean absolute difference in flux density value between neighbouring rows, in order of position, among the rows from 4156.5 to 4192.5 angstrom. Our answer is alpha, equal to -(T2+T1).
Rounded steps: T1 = 8.9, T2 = 5.8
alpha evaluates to -14.7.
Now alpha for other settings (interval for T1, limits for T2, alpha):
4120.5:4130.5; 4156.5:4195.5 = -14.7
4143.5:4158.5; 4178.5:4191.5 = -15.1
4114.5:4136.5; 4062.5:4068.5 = -14.2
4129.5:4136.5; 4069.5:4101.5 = -17.9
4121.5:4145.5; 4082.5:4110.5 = -15.8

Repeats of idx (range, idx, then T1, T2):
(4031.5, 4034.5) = 8.2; 53.4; -14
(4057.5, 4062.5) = 8.1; 57.9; -8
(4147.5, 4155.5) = 7.6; 58.6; 1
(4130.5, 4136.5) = 7.5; 61.0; 4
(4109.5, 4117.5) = 5.6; 48.8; 17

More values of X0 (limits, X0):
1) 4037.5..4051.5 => 4038.0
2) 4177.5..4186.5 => 4181.0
